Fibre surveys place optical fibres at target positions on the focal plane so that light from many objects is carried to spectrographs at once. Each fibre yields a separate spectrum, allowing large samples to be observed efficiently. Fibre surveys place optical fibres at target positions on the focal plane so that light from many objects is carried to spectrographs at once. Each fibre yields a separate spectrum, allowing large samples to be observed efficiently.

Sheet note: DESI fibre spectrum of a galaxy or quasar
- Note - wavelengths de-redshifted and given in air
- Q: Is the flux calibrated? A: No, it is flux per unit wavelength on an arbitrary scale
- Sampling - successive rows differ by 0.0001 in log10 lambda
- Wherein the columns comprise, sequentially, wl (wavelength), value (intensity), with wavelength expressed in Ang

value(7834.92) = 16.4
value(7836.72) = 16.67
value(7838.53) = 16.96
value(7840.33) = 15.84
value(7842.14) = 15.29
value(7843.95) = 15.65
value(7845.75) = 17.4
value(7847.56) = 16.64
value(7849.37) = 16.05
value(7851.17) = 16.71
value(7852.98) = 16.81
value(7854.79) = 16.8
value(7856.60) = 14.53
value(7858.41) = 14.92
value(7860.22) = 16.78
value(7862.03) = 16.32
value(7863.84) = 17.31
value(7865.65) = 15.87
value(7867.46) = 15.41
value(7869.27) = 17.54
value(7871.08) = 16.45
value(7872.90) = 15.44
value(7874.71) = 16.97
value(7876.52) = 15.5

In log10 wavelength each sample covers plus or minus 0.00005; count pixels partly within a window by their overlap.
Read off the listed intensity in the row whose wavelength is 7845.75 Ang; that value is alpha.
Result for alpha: 17.4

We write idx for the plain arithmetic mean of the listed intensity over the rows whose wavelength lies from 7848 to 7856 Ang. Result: 16.6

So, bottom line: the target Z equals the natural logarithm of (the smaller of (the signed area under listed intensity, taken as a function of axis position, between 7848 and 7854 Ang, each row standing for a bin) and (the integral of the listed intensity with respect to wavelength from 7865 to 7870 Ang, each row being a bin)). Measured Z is 4.40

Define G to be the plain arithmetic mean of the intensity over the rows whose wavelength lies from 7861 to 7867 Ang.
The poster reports 16.5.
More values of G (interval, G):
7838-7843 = 16.0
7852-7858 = 16.0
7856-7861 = 15.4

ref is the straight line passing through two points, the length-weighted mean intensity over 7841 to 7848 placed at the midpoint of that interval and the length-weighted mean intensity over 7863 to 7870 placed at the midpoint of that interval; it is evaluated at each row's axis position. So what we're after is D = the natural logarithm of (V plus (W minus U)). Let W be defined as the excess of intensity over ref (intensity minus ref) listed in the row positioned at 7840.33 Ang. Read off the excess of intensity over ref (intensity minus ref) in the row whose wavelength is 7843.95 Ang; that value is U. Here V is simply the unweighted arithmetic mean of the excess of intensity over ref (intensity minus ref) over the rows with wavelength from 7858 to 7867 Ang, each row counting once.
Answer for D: -3.30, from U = -0.53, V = -0.2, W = -0.29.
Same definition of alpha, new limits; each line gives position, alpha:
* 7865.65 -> 15.87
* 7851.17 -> 16.71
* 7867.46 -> 15.41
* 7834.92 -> 16.4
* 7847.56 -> 16.64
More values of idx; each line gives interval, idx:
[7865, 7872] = 16.3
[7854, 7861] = 15.8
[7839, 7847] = 16.0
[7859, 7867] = 16.6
